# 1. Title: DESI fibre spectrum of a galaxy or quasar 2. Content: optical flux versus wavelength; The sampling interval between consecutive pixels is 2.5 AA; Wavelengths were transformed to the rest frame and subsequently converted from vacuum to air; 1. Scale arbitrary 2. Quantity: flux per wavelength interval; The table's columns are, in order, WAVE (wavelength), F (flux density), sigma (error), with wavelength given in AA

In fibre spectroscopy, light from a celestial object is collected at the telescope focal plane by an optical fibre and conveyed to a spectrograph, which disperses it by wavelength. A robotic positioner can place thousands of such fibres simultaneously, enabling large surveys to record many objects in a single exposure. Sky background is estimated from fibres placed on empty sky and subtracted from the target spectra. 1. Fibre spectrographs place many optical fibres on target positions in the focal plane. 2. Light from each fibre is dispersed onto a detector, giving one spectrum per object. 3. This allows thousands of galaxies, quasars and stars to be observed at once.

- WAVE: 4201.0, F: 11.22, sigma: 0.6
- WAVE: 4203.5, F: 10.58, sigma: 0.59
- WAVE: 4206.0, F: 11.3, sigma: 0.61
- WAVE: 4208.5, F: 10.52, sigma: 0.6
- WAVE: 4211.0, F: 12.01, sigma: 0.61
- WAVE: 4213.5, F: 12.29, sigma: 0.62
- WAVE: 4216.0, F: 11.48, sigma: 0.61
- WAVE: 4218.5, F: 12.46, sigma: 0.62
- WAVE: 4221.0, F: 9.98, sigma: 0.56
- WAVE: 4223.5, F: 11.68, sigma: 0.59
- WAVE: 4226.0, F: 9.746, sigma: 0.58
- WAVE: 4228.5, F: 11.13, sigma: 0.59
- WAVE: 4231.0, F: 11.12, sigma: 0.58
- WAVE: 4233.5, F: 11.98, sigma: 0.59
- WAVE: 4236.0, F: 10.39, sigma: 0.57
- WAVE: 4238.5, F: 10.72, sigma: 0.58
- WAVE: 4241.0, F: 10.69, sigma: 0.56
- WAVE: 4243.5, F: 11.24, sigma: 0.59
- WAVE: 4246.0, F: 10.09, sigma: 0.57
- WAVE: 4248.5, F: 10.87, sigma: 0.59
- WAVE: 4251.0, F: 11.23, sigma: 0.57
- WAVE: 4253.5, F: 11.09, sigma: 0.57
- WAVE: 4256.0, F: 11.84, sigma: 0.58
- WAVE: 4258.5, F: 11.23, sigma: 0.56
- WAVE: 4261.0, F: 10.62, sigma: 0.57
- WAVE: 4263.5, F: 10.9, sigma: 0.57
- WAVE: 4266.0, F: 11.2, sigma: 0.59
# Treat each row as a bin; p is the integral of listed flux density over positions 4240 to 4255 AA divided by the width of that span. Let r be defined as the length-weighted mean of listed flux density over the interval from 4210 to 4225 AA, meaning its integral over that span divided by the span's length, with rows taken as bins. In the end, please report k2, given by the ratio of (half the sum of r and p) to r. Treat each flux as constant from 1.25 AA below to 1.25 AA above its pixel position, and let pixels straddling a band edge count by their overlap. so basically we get 0.97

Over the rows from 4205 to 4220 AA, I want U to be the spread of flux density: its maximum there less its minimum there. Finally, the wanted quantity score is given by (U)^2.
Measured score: 3.8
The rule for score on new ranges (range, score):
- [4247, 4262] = 1.5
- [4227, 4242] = 2.5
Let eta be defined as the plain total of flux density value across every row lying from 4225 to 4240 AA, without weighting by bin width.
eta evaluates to 65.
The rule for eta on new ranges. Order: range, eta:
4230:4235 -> 23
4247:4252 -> 22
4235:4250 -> 64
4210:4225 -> 70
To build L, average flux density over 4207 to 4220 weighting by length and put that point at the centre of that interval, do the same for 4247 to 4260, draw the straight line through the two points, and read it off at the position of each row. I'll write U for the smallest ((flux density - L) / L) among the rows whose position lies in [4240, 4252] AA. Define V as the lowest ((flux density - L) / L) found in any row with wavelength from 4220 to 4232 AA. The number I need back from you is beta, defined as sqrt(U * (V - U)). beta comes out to 0.073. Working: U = -0.108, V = -0.157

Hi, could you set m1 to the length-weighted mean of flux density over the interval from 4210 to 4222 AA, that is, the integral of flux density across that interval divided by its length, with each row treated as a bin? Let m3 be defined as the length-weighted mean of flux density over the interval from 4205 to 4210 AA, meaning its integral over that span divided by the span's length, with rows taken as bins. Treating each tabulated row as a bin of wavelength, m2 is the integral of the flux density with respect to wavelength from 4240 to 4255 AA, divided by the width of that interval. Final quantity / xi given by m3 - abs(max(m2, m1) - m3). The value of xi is 10.2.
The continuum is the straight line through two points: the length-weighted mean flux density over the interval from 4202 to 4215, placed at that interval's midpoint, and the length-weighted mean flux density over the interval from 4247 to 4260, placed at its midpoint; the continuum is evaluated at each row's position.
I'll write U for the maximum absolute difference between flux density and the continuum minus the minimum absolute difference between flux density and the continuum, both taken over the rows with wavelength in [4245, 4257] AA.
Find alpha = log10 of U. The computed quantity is 0.06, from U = 1.1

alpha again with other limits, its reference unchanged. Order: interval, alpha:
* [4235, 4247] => 0.06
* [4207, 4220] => -0.01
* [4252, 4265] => -0.22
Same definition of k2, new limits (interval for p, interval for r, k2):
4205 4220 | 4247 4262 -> 1.02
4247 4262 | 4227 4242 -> 1.01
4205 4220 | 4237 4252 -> 1.04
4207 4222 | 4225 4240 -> 1.03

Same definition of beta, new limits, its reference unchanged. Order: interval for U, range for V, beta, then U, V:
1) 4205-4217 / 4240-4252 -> 0.013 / -0.106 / -0.108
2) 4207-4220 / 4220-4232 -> 0.073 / -0.106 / -0.157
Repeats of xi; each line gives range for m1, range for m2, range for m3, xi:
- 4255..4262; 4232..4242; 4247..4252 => 10.8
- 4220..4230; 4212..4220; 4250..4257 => 10.7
